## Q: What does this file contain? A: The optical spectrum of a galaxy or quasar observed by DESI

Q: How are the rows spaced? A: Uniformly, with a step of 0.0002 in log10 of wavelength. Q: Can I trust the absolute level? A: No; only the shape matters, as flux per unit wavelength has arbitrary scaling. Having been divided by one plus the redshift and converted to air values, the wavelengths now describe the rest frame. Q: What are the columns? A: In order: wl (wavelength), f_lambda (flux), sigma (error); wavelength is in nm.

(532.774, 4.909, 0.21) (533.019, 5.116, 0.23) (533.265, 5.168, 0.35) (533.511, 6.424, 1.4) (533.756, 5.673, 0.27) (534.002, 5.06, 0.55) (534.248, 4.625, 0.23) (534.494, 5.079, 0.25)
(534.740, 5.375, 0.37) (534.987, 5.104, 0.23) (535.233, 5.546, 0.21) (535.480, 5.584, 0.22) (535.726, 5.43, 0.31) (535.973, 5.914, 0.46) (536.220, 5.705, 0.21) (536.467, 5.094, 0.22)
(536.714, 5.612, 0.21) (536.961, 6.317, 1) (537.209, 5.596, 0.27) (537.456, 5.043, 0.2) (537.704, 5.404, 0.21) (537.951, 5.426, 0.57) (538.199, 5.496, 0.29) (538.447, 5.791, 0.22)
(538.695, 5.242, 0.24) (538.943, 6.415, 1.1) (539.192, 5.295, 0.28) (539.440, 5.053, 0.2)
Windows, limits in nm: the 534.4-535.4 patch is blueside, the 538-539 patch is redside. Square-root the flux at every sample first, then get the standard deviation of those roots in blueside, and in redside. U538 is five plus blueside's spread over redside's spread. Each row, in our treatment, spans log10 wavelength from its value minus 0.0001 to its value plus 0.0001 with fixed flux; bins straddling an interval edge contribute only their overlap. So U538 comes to 5.47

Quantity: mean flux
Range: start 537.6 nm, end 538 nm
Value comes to 5.42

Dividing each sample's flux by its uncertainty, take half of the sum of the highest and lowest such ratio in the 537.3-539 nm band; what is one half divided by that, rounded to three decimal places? 0.031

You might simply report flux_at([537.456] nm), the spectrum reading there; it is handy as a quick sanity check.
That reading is 5.043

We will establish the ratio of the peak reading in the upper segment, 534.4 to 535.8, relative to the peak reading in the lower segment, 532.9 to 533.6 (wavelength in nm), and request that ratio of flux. 0.87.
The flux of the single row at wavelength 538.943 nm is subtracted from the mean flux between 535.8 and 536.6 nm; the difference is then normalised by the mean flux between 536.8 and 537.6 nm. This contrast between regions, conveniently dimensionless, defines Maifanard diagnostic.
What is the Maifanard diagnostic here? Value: -0.15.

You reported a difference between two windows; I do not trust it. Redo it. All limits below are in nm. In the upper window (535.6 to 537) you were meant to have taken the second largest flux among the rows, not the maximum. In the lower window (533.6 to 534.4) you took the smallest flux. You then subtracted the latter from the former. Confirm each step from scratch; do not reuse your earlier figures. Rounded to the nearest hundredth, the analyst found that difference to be 1.29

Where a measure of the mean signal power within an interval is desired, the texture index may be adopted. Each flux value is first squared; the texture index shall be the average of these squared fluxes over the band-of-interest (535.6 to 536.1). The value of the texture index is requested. 32.2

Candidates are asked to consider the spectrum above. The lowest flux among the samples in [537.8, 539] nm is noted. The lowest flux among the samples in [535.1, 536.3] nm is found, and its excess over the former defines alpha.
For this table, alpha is 0.2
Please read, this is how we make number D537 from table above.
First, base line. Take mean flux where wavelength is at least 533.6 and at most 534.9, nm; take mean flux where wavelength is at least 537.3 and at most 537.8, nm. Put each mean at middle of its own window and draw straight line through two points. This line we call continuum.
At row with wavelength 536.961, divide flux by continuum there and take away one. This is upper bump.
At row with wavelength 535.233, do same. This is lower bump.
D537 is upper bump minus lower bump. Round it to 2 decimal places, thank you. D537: 0.14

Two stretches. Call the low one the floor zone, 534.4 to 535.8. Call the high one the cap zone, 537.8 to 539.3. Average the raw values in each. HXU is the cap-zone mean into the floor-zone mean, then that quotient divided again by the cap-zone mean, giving 0.170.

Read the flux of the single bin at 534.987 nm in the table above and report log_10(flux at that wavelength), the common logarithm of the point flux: 0.708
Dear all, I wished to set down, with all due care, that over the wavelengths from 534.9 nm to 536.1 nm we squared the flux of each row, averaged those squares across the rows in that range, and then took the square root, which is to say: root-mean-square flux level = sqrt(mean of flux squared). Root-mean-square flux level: 5.52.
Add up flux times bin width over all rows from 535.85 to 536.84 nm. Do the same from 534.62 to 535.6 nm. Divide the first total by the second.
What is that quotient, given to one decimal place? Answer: 1.0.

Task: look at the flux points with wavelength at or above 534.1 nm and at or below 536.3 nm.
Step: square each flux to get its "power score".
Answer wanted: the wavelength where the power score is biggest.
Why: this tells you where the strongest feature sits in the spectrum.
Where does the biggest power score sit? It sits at 535.973 nm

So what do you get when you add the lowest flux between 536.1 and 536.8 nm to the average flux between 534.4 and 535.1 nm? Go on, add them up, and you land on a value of 10.3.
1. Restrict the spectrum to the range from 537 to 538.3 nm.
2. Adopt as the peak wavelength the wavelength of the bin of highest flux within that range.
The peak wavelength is 537.209 nm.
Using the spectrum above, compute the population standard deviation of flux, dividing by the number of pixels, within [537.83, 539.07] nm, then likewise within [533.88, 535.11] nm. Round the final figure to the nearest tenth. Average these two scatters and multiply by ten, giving 3.3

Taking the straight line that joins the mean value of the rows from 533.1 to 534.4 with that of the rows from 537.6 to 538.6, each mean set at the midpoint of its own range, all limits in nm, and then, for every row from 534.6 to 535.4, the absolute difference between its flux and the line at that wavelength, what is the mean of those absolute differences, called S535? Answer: 0.16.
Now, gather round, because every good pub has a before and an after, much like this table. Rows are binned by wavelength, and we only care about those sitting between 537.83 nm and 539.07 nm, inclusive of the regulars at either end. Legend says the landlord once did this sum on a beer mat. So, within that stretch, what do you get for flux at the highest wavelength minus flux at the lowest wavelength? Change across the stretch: 1.0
